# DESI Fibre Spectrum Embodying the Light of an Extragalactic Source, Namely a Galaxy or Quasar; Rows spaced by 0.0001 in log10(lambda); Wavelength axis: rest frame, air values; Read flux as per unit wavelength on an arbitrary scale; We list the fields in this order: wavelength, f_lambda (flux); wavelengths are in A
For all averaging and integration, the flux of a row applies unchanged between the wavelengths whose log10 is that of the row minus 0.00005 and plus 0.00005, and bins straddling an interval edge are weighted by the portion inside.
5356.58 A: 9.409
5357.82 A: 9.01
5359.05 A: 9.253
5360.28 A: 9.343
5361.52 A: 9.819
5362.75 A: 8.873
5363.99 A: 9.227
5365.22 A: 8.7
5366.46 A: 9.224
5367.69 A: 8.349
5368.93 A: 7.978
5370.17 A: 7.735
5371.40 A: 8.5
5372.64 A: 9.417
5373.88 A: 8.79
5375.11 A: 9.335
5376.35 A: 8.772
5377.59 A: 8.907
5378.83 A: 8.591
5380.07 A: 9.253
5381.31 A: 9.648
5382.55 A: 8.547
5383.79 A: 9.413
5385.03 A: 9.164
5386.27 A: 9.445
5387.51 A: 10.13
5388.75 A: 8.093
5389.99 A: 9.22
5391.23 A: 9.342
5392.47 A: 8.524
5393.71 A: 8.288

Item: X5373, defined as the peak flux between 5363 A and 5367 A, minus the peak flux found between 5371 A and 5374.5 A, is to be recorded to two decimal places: -0.19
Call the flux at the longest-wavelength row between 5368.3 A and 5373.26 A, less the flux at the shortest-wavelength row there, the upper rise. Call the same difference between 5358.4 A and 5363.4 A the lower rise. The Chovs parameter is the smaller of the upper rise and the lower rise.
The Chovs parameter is -0.4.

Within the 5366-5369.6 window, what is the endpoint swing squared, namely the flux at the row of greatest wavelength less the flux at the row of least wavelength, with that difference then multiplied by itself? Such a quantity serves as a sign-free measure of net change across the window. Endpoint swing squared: 1.55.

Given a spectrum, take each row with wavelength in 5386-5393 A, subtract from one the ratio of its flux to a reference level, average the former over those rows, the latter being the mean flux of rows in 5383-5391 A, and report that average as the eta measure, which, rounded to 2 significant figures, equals 0.013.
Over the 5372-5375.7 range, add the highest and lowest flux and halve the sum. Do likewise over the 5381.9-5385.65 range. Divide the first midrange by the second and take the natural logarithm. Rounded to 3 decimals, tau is 0.014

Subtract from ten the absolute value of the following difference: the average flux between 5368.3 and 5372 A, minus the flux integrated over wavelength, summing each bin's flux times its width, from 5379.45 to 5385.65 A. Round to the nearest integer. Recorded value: -39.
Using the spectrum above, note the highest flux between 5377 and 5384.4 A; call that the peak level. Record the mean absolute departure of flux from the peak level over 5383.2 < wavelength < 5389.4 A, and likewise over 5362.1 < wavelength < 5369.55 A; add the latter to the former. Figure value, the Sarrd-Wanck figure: 1.51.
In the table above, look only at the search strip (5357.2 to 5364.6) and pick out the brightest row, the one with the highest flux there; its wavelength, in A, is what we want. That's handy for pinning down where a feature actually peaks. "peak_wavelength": 5361.52 A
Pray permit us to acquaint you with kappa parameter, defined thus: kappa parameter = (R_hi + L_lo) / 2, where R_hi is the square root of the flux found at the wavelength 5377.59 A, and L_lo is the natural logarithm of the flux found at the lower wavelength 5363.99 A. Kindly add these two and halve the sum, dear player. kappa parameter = 2.60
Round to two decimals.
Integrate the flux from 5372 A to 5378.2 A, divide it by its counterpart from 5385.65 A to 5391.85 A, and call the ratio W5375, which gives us 0.98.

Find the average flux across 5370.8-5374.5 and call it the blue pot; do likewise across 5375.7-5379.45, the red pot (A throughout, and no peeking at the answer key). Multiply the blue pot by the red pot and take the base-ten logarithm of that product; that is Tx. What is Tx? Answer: 1.89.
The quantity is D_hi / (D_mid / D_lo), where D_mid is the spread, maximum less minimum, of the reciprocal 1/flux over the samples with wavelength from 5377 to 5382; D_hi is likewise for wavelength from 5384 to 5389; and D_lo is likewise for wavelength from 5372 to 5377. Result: 0.0152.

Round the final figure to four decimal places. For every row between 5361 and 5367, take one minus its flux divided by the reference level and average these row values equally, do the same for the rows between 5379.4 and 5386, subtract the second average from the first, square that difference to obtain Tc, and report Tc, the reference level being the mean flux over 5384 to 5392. 0.0000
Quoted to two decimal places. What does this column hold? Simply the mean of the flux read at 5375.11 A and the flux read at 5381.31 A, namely 9.49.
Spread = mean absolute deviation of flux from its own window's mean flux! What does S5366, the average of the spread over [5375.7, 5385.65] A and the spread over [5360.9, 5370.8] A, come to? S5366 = 0.44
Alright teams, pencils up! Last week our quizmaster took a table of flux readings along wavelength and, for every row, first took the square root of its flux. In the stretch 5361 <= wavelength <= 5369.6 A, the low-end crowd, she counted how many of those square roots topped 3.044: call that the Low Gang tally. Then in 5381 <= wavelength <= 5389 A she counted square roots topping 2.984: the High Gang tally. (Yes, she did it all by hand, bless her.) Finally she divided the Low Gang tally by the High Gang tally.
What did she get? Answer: 0.20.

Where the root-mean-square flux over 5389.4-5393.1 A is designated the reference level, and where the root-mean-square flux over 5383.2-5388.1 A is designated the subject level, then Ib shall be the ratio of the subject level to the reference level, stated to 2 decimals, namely 1.06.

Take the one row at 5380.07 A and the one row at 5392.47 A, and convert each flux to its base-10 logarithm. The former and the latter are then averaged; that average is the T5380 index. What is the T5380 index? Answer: 0.948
